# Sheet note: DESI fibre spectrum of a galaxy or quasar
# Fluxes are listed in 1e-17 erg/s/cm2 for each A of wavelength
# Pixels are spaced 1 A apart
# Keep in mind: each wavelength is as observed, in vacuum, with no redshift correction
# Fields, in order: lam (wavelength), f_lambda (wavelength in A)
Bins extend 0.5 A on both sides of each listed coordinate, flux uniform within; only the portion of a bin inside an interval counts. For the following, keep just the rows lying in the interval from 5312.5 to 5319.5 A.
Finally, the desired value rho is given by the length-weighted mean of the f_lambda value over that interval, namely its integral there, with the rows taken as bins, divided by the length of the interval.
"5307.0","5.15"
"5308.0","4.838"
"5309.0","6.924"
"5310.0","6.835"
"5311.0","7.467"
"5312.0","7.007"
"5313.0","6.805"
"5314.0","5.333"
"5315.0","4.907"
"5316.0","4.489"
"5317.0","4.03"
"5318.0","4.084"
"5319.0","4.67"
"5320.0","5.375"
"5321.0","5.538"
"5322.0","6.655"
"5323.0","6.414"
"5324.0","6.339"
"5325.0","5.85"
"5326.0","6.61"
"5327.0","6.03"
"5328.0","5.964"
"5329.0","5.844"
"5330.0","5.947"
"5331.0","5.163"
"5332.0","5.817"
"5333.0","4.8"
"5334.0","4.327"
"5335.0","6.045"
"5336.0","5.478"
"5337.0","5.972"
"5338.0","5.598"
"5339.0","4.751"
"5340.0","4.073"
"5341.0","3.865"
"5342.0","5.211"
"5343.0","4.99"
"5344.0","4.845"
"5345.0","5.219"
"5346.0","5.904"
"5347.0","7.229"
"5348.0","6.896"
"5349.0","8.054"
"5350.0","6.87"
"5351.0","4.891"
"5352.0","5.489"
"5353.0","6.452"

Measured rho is 4.9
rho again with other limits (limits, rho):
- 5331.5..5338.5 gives 5.4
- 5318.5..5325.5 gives 5.8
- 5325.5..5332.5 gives 5.9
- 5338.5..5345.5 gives 4.7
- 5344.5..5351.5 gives 6.4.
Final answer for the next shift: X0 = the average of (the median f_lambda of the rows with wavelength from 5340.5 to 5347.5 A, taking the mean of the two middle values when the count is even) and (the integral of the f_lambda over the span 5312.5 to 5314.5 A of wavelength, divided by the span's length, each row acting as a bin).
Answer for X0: 5.64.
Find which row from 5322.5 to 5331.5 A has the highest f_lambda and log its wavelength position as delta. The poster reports 5326.0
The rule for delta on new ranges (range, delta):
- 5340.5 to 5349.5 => 5349.0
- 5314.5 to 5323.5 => 5322.0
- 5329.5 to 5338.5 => 5335.0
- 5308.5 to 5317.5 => 5311.0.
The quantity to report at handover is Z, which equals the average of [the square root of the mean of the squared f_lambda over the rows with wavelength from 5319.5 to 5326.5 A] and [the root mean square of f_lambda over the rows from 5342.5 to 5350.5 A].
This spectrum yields 6.2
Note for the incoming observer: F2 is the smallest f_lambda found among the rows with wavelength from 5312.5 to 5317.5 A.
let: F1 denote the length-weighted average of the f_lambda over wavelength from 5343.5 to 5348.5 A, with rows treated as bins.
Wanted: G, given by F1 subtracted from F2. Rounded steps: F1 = 6.0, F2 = 4.03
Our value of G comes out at -2.0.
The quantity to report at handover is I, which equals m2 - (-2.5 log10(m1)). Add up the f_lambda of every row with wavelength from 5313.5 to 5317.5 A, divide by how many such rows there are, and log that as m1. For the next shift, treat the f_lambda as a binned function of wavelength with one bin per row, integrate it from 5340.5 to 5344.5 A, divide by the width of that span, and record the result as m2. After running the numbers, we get 6.4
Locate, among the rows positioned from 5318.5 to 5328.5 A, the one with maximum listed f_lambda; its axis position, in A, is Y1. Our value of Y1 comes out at 5322.0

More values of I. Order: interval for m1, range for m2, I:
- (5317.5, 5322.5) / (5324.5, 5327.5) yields 8.0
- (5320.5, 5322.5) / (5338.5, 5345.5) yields 6.7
